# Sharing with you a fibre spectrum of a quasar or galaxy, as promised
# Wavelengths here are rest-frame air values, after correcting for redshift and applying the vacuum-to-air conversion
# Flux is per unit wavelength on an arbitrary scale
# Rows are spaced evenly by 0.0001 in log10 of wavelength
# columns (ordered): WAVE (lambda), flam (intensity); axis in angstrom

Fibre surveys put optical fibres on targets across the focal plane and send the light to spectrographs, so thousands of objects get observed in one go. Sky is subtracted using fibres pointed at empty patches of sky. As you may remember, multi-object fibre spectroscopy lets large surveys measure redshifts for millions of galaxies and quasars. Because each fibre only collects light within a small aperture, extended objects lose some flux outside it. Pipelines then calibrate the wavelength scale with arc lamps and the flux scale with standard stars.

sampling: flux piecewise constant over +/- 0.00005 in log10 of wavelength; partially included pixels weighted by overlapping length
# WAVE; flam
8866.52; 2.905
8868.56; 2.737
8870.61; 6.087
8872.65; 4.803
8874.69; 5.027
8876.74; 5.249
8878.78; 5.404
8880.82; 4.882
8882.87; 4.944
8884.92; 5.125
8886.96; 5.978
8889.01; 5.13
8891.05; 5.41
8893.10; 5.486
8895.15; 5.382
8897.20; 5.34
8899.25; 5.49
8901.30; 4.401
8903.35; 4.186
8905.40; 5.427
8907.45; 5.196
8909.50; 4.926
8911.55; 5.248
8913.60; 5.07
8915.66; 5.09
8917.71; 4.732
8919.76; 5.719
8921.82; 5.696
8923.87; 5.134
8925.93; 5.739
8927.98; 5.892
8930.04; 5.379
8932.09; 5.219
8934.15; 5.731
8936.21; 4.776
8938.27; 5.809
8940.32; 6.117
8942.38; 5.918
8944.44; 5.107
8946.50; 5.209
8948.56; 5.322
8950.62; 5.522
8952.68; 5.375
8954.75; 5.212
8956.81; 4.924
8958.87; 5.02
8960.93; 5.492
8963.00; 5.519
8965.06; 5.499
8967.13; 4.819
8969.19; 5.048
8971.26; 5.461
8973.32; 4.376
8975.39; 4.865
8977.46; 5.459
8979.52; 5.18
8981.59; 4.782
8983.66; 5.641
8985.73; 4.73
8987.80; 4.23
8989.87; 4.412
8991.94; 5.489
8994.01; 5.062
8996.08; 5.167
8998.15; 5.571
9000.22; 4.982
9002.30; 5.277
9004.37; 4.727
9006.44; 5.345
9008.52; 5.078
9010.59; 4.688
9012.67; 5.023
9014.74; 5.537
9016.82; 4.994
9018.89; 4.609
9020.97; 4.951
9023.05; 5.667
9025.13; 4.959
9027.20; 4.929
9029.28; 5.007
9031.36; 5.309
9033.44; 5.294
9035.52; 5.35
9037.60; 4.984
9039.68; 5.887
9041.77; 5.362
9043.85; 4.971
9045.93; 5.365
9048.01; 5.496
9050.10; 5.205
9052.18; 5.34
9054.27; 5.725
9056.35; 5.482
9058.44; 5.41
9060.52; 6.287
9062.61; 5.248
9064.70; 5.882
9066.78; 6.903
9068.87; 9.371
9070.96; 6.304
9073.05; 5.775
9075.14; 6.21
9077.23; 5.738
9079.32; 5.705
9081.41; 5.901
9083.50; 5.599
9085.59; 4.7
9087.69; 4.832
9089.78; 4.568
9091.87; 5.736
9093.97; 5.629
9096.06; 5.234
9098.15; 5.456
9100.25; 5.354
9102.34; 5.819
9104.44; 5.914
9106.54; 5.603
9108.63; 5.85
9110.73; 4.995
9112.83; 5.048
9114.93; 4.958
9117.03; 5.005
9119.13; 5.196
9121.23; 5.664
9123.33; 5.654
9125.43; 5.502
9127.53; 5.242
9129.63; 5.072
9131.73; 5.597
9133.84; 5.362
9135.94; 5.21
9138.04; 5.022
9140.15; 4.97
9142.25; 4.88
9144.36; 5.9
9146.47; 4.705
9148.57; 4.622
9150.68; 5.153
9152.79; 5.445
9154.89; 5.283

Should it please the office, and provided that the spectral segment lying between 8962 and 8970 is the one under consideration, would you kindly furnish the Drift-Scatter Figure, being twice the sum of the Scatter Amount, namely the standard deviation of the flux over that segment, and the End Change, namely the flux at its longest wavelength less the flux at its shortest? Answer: -0.3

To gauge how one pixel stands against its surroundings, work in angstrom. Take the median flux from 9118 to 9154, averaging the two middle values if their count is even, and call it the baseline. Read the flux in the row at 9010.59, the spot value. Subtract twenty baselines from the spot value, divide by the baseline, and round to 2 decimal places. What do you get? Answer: -19.10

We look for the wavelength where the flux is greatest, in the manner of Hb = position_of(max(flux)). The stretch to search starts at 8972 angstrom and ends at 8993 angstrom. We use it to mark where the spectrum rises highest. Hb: 8983.66 angstrom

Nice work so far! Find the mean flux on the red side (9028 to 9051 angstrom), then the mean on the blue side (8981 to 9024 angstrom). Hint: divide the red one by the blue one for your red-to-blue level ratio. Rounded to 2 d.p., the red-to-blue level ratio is 1.05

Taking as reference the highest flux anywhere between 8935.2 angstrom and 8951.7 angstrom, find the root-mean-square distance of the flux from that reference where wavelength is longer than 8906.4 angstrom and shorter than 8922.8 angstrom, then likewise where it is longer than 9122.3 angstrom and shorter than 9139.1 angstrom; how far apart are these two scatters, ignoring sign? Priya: 0.15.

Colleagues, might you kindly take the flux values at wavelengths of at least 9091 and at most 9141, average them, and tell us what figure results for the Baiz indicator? 5.38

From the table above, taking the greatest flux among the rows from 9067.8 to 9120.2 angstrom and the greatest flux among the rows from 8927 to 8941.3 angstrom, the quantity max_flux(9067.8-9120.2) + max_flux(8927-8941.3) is 15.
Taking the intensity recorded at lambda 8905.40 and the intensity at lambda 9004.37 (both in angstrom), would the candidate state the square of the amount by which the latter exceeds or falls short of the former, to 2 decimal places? 0.49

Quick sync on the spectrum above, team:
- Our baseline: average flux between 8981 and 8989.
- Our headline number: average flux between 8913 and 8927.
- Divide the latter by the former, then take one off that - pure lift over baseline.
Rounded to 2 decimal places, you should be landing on 0.10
